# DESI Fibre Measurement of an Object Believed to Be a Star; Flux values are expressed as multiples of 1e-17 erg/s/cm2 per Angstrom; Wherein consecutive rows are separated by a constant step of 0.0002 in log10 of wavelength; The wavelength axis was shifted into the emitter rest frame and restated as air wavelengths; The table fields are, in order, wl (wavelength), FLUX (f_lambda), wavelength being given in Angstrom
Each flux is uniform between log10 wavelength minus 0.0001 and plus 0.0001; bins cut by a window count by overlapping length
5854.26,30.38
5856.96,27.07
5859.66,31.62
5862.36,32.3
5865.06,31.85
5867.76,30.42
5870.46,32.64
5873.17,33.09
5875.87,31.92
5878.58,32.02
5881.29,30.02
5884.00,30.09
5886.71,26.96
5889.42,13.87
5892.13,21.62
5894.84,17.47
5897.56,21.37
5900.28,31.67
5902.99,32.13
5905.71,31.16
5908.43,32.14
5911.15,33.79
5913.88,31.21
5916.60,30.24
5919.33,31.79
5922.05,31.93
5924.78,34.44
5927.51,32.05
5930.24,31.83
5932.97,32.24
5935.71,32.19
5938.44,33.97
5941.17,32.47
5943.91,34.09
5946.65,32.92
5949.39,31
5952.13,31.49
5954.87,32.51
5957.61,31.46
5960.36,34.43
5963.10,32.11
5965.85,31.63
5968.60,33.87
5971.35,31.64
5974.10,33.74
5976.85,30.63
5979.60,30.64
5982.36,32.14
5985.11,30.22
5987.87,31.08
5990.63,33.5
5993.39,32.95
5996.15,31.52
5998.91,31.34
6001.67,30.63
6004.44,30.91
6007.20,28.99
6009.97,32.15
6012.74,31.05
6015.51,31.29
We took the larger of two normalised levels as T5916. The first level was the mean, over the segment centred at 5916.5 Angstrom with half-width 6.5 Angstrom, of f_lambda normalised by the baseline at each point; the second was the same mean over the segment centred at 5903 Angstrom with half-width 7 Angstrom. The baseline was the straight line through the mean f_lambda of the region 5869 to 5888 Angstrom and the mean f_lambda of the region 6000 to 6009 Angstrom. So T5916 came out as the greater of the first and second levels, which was 1.03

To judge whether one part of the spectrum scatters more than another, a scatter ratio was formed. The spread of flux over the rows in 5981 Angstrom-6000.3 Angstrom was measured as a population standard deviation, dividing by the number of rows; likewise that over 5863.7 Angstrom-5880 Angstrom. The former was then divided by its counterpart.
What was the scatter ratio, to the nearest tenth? 1.3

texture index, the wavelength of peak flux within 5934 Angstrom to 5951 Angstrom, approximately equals 5943.91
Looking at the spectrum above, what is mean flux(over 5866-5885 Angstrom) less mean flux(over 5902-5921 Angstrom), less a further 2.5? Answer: -2.8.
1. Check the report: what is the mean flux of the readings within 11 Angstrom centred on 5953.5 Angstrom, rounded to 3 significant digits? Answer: 31.6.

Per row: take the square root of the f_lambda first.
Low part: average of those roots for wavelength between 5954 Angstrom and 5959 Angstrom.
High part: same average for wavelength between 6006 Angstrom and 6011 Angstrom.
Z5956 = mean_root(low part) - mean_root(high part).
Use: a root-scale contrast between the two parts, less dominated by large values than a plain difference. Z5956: 0.13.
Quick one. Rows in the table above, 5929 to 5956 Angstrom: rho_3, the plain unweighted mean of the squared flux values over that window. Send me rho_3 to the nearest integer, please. 1055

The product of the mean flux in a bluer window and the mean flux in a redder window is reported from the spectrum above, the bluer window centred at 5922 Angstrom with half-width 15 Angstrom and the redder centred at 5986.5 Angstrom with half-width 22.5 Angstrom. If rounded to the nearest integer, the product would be 1016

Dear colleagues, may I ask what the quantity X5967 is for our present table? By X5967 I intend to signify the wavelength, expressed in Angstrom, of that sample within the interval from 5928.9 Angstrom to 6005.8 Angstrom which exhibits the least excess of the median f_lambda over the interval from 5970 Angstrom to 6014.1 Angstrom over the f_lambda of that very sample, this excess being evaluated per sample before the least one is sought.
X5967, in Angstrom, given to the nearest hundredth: 5960.36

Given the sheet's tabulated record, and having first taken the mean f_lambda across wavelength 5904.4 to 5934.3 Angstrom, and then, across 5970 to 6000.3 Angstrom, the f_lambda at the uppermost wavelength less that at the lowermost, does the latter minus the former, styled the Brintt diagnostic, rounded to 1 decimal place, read -32.4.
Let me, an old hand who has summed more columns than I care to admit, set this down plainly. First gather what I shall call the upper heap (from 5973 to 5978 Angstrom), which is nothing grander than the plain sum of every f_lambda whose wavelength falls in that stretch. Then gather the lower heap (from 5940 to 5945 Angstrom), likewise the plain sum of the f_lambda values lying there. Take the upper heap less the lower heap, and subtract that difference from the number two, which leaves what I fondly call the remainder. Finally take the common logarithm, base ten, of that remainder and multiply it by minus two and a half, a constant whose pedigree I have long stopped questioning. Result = -1.6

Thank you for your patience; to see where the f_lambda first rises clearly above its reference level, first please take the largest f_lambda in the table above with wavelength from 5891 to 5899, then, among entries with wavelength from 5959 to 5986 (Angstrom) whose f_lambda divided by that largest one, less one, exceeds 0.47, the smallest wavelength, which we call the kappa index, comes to 5960.36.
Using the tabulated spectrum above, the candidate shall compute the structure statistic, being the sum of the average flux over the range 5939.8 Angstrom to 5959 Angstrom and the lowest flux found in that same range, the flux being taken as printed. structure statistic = 63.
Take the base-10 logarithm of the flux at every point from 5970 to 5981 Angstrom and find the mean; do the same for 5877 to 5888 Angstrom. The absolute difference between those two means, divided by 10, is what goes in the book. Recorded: 0.0027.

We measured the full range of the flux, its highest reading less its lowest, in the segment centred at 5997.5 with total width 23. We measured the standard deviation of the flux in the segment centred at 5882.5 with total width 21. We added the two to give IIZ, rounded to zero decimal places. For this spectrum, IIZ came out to 11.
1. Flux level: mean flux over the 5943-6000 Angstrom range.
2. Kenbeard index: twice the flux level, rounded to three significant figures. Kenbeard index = 64.3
